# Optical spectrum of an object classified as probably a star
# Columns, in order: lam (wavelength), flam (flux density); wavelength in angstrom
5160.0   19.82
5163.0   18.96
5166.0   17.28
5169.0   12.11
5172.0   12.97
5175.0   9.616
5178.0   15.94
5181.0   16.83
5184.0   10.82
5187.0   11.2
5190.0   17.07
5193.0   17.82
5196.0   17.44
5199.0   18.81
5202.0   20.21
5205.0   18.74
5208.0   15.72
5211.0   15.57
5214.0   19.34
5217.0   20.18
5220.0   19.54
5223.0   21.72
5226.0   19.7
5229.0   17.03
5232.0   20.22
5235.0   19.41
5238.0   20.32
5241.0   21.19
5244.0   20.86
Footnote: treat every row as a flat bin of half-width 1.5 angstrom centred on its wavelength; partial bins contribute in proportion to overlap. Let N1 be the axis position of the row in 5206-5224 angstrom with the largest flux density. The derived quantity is 5223.0 angstrom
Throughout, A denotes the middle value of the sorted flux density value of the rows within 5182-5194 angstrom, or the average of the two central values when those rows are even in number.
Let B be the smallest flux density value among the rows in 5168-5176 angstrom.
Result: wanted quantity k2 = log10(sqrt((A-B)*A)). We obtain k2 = 0.90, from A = 14.1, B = 9.616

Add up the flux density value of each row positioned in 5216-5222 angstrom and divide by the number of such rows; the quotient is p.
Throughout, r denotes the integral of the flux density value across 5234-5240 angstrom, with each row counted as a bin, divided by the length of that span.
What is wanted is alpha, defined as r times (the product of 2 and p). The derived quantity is 795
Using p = 19.9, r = 20.0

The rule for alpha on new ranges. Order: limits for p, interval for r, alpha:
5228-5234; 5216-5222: 745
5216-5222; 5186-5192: 583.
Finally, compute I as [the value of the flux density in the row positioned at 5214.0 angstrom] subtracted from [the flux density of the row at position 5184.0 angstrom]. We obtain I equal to -9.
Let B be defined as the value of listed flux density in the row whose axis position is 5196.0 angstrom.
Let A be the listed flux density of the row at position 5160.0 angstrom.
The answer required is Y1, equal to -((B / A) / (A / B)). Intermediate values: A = 19.82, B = 17.44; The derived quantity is -0.8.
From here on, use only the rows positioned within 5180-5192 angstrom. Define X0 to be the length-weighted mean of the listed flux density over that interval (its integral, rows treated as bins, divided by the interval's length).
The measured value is 14.0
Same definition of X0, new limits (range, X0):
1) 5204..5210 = 17.0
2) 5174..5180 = 13.4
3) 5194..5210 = 18.1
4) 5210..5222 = 18.9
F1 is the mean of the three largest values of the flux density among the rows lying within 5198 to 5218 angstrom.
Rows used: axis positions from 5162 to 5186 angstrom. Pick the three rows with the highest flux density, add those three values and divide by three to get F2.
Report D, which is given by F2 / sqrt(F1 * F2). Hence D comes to 0.94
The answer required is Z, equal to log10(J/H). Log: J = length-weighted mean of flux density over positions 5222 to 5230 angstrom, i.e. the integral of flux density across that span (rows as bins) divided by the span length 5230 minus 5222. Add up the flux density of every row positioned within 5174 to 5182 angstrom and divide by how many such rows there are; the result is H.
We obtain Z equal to 0.14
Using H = 14.1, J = 19.5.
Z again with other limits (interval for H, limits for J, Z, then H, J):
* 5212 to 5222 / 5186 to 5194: -0.10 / 19.7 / 15.5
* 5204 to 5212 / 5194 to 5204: 0.05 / 16.7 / 18.8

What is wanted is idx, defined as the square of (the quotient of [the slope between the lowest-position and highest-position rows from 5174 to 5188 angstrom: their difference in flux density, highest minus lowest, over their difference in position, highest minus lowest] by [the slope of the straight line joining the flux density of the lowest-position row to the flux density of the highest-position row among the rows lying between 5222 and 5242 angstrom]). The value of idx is 20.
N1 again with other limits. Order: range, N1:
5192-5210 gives 5202.0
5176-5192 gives 5190.0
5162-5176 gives 5163.0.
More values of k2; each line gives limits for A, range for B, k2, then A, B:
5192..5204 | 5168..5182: 1.10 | 18.3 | 9.616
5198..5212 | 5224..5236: 0.75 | 18.7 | 17.03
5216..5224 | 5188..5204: 0.90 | 20.2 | 17.07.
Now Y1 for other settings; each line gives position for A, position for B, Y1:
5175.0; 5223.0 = -5.1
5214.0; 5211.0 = -0.6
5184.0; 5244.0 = -3.7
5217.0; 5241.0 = -1.1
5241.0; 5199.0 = -0.8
